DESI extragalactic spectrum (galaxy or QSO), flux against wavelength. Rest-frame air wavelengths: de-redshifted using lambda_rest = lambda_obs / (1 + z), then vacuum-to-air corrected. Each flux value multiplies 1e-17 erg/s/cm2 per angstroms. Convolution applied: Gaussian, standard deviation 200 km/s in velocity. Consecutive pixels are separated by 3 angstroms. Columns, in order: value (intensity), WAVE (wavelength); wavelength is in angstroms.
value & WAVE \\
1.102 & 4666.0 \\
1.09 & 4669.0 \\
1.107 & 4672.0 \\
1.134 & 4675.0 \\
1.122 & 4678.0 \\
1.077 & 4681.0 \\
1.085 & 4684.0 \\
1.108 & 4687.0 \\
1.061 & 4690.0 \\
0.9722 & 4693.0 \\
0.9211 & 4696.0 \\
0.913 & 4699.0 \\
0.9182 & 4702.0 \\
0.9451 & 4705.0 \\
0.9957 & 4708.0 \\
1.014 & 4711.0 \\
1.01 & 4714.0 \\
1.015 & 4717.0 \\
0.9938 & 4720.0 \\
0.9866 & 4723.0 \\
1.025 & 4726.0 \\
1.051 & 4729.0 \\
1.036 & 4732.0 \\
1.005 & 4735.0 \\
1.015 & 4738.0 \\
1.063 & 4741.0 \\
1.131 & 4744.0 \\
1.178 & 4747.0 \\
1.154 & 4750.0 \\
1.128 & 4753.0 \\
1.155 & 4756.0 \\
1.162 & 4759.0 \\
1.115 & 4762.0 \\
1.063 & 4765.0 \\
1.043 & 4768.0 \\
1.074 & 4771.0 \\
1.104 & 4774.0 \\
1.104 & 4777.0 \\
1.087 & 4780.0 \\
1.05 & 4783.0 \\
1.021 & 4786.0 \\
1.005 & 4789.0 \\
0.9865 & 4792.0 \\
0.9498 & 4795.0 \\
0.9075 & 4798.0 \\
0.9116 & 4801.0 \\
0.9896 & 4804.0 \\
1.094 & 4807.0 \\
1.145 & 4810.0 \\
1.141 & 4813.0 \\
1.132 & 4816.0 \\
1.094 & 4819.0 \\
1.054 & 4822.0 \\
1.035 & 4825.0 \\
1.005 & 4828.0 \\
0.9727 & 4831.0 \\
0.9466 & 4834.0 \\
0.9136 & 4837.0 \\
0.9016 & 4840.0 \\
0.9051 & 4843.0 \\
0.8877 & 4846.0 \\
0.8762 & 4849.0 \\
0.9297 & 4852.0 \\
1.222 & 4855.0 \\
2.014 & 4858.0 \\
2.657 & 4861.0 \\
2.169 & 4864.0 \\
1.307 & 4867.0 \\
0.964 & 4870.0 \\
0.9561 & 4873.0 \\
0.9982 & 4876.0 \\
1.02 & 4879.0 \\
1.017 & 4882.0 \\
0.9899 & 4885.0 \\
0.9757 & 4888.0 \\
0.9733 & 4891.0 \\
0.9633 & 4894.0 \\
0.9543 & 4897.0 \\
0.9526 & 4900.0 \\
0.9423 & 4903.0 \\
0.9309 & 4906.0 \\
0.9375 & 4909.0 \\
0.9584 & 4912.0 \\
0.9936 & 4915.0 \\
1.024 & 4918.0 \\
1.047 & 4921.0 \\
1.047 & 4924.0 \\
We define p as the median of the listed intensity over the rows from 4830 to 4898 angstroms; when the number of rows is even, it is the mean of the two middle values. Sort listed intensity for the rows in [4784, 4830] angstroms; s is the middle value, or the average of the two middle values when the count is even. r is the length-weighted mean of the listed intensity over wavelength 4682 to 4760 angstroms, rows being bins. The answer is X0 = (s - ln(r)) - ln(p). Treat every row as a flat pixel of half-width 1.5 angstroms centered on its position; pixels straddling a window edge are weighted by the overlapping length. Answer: 1.01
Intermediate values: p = 0.97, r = 1.04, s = 1.02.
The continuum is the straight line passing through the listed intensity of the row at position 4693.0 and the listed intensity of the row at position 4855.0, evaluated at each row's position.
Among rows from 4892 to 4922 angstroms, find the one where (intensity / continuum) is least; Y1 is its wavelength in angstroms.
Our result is 4906.0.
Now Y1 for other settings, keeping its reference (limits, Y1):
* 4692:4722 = 4699.0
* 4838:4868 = 4849.0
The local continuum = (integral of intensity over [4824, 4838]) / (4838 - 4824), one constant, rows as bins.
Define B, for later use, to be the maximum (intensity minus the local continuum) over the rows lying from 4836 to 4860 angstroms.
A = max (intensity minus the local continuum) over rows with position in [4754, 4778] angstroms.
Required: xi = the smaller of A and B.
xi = 0.187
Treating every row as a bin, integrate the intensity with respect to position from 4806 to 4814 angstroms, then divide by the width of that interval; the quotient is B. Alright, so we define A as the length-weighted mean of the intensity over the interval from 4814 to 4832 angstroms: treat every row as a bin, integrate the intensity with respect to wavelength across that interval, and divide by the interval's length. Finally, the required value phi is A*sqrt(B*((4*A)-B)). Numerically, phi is 1.97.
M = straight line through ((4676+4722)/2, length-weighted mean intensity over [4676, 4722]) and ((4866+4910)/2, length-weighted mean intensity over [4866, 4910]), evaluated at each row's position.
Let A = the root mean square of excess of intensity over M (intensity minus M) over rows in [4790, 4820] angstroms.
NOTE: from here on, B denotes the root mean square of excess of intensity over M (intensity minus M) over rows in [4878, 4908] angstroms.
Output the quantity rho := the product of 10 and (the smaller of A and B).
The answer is 0.3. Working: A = 0.099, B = 0.03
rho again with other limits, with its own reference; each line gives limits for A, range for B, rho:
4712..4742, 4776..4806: 0.3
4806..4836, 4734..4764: 0.9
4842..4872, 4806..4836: 0.9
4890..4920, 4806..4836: 0.4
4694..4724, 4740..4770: 0.6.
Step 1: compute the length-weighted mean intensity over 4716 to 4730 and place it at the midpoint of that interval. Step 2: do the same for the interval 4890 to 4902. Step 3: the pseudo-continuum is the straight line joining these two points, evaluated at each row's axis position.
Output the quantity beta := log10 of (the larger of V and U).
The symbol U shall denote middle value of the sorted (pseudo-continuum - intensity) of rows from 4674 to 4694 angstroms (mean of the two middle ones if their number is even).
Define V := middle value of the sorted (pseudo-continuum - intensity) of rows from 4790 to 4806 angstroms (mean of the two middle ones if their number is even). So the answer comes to -1.39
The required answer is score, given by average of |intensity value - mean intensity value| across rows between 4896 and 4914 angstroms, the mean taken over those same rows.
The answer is 0.009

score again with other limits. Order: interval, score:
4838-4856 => 0.089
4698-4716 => 0.041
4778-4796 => 0.036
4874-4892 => 0.016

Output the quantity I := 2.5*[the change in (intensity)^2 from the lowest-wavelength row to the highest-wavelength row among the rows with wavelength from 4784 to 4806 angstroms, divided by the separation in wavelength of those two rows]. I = -0.01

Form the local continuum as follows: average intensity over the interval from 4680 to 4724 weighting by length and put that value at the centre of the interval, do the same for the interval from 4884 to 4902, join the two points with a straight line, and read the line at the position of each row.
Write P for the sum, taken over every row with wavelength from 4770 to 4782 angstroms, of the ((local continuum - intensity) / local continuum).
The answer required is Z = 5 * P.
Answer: -2.1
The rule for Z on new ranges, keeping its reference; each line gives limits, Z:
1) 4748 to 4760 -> -3.2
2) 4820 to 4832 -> -0.8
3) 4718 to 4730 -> -0.4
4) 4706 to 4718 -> -0.2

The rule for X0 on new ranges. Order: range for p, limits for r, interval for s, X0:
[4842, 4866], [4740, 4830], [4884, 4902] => 0.83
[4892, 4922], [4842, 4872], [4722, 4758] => 0.77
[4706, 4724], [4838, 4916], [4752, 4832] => 0.94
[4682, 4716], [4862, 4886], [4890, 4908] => 0.77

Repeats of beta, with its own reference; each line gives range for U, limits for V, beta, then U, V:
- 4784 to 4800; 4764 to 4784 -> -2.29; 0.01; -0.08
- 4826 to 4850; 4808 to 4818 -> -1.17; 0.07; -0.16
